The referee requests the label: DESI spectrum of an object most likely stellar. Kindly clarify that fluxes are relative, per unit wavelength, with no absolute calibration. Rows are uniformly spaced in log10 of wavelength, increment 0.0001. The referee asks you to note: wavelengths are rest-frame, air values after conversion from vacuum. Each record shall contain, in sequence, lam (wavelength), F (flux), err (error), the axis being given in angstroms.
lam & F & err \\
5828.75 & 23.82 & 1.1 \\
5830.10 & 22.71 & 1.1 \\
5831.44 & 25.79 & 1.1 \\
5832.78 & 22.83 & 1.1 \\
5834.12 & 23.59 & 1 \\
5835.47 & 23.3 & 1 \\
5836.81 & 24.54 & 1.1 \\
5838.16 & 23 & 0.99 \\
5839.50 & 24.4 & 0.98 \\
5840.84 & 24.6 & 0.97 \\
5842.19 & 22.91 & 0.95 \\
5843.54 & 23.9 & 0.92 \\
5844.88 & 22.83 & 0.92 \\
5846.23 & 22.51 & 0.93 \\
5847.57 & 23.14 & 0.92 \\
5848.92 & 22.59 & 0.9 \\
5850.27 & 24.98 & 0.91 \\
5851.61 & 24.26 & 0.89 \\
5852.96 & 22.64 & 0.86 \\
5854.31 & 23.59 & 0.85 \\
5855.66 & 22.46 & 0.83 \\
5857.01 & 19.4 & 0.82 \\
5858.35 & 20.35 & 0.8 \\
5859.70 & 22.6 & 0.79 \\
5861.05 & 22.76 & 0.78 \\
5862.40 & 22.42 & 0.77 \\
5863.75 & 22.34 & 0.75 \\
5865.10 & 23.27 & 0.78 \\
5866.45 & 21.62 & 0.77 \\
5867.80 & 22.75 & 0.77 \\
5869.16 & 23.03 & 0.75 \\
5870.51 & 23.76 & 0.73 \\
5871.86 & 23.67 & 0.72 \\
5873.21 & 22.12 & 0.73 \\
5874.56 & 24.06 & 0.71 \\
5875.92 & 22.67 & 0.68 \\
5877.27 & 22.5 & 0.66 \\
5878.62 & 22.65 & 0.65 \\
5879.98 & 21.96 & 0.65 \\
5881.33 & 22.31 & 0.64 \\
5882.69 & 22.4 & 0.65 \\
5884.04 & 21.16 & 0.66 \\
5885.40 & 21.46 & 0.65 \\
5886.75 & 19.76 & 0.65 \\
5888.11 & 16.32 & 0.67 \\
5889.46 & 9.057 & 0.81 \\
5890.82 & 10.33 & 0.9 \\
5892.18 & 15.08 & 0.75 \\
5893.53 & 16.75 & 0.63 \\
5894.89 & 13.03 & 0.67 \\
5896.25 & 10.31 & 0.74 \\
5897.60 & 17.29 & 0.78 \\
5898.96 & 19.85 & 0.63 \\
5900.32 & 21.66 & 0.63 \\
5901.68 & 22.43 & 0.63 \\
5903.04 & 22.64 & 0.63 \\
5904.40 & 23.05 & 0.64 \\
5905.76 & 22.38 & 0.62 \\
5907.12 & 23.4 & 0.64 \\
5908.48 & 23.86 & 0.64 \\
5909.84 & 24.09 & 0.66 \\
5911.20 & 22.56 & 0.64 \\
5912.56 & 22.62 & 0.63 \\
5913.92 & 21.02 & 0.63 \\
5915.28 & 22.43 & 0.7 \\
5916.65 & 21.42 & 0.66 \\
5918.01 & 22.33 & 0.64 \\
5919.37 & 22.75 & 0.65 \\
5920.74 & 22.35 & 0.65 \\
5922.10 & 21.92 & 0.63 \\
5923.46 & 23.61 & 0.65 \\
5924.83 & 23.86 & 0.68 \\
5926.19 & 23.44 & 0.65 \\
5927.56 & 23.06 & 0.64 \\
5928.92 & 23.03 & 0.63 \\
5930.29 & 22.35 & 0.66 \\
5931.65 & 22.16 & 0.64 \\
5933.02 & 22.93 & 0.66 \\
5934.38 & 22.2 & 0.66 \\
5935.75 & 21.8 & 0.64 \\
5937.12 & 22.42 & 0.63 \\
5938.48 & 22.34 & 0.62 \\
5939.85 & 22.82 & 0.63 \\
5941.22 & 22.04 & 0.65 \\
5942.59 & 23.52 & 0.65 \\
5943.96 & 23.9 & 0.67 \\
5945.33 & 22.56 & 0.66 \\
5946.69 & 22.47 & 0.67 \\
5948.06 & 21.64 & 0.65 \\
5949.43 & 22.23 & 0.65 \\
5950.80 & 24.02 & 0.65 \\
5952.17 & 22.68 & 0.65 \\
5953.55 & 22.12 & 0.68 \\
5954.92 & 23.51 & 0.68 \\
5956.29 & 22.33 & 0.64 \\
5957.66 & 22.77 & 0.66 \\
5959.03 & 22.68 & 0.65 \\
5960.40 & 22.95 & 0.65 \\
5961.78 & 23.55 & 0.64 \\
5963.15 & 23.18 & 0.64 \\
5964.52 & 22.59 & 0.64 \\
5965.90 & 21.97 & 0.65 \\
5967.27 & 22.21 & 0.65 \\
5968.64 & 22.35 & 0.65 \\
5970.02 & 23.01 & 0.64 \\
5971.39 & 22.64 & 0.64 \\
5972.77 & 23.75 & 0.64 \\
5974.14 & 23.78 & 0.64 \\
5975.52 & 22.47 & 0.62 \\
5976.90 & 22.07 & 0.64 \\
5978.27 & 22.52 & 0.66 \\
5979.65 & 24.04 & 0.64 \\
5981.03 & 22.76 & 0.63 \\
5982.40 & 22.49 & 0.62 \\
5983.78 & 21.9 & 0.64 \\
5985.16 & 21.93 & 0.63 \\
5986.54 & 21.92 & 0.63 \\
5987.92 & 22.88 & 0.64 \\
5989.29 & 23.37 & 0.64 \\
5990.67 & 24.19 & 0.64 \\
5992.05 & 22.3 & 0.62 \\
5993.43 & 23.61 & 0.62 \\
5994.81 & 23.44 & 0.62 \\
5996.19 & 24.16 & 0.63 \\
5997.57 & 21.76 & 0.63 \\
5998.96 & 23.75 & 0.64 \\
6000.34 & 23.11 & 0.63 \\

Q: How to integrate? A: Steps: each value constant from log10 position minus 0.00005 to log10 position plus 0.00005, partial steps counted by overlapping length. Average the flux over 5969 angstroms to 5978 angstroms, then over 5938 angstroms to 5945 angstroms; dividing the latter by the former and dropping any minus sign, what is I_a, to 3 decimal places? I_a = 0.999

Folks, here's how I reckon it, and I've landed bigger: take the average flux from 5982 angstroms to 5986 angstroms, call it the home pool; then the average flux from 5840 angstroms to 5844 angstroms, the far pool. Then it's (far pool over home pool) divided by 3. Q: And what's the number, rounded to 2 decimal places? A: 0.36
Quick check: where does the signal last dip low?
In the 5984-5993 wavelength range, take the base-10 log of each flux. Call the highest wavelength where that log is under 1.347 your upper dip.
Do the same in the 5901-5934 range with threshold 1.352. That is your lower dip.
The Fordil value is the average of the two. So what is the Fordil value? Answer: 5959.1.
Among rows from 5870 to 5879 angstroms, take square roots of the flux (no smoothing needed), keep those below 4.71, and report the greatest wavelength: 5873.21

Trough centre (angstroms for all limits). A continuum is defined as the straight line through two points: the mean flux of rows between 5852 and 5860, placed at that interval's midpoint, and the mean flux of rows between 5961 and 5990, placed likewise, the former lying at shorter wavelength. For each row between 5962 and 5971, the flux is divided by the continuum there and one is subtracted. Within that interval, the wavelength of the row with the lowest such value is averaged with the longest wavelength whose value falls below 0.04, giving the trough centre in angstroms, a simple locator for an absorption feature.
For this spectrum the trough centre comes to 5968.0 angstroms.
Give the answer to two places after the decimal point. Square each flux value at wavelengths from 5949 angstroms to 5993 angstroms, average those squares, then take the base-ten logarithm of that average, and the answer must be 2.72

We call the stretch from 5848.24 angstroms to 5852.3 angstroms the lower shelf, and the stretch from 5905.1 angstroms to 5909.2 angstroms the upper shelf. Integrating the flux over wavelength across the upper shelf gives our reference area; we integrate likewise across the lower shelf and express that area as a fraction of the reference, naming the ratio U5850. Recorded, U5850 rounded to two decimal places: 1.02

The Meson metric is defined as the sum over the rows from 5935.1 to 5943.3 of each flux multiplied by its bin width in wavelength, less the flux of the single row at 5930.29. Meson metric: 162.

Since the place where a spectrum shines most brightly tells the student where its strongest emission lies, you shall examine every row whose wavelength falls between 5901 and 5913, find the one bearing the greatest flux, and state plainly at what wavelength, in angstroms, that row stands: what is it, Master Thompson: 5909.84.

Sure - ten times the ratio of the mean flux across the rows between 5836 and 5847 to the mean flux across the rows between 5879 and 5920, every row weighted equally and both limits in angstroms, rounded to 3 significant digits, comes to 11.9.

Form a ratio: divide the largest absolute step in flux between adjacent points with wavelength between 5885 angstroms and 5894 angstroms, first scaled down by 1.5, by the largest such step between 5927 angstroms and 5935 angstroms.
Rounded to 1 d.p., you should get 6.3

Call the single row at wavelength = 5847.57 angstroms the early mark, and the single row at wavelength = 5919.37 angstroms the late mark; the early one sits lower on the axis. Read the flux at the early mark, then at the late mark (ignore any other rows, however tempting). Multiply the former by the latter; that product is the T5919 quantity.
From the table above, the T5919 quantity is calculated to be 526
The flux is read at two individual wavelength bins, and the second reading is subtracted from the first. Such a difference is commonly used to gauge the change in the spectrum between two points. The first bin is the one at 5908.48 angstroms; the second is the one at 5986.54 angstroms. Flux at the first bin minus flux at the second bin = 1.94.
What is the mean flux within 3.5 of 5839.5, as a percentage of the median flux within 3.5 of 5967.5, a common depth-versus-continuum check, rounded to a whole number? 107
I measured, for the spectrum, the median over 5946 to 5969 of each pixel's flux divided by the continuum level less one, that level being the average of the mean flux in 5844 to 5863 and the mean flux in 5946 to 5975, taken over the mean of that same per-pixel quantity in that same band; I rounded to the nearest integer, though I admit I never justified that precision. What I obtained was 3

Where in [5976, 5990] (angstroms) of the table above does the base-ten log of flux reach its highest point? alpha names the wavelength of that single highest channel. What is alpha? 5979.65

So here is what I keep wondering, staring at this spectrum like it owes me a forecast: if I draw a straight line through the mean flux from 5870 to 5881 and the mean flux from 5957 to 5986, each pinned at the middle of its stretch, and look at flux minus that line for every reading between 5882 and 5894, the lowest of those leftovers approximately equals -13.8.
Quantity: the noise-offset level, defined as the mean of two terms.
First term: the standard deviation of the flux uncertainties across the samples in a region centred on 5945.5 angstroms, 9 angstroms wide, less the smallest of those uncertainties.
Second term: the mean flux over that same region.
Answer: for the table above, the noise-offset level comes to 11.0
